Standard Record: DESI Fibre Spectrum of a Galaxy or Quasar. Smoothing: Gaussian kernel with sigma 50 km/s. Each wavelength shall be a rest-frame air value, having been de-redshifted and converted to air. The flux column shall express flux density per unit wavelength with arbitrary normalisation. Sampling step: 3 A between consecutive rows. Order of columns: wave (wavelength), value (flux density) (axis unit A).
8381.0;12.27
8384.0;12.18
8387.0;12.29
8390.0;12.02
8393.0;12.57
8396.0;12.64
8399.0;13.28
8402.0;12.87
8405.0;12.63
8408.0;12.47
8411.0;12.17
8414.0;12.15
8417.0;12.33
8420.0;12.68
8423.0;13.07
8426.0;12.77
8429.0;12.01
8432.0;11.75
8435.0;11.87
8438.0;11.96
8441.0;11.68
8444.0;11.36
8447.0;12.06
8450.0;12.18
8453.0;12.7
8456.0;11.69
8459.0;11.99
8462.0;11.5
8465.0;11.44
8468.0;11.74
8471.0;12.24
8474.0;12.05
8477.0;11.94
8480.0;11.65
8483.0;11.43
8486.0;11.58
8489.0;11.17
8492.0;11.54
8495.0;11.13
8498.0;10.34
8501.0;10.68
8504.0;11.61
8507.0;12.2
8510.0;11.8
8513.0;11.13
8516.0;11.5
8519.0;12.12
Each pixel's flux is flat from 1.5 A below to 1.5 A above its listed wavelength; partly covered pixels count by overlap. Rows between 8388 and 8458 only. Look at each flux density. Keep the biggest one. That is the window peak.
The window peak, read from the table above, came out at 13.28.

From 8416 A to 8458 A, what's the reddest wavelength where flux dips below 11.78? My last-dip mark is 8456.0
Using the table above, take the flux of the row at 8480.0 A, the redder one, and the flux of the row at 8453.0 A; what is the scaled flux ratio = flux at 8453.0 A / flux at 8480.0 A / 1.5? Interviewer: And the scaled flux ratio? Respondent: 0.727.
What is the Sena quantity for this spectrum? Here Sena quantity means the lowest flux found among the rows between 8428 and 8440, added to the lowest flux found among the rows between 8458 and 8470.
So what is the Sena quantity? 23.19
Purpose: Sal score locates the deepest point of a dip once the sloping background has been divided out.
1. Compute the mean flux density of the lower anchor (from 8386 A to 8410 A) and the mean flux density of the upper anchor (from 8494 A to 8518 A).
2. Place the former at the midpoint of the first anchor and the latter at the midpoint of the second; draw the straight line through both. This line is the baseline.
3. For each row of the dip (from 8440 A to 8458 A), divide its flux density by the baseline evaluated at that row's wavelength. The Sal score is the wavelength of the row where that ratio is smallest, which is 8444.0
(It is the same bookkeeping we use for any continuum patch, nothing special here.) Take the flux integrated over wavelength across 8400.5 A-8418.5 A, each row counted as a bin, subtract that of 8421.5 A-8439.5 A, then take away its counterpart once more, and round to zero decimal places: -217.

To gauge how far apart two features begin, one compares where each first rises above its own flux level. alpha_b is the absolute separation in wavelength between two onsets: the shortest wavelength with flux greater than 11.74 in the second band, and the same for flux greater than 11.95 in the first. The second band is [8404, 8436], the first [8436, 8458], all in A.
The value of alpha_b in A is 33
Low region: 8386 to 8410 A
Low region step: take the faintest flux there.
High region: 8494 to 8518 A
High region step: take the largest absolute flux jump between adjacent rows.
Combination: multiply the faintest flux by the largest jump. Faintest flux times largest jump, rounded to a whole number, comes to 11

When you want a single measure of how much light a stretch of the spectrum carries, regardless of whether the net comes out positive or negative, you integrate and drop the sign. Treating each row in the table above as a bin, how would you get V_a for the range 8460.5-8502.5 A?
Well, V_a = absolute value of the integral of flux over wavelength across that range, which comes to 481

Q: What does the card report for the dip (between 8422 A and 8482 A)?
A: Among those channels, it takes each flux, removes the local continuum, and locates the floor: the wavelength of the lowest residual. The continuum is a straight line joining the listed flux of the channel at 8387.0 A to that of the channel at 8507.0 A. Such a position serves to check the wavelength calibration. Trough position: 8444.0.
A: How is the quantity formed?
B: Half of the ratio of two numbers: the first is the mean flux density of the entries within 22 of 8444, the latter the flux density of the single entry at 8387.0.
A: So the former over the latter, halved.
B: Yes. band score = 0.488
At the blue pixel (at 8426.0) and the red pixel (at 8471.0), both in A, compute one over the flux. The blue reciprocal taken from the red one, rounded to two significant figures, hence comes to 0.0034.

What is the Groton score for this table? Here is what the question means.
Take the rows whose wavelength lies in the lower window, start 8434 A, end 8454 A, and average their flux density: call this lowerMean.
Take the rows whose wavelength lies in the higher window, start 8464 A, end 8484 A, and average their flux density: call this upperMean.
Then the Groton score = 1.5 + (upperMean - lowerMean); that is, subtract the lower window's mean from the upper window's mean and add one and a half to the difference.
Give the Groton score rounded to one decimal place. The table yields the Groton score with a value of 1.3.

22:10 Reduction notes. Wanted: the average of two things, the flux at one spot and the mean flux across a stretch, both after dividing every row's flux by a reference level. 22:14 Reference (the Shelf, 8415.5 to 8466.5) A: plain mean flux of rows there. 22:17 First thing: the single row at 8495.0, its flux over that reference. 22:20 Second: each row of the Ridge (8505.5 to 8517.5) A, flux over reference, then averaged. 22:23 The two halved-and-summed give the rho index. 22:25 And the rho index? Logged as 0.94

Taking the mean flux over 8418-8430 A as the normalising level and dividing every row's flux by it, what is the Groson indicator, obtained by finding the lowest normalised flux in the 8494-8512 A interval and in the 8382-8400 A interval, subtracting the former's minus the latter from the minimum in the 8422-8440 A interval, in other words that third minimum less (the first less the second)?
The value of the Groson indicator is 1.06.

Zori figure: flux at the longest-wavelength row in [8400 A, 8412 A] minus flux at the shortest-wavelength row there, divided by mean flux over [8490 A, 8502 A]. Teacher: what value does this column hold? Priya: -0.06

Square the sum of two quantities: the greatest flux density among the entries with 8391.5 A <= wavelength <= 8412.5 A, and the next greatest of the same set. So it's 684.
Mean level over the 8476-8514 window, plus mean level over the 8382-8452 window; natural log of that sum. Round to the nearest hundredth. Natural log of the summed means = 3.17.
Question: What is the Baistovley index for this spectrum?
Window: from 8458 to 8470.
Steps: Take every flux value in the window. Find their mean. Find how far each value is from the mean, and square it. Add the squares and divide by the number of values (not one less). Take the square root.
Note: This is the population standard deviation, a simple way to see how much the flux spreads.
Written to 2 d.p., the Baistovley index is 0.22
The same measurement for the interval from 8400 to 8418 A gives 0.26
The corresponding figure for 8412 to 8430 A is 0.37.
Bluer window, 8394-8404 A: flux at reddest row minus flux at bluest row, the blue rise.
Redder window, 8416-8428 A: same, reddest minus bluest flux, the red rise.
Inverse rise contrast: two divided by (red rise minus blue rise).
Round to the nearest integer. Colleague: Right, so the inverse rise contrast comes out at 10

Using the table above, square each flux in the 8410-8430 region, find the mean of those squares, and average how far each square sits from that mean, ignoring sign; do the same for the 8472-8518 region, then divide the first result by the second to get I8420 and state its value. 0.97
